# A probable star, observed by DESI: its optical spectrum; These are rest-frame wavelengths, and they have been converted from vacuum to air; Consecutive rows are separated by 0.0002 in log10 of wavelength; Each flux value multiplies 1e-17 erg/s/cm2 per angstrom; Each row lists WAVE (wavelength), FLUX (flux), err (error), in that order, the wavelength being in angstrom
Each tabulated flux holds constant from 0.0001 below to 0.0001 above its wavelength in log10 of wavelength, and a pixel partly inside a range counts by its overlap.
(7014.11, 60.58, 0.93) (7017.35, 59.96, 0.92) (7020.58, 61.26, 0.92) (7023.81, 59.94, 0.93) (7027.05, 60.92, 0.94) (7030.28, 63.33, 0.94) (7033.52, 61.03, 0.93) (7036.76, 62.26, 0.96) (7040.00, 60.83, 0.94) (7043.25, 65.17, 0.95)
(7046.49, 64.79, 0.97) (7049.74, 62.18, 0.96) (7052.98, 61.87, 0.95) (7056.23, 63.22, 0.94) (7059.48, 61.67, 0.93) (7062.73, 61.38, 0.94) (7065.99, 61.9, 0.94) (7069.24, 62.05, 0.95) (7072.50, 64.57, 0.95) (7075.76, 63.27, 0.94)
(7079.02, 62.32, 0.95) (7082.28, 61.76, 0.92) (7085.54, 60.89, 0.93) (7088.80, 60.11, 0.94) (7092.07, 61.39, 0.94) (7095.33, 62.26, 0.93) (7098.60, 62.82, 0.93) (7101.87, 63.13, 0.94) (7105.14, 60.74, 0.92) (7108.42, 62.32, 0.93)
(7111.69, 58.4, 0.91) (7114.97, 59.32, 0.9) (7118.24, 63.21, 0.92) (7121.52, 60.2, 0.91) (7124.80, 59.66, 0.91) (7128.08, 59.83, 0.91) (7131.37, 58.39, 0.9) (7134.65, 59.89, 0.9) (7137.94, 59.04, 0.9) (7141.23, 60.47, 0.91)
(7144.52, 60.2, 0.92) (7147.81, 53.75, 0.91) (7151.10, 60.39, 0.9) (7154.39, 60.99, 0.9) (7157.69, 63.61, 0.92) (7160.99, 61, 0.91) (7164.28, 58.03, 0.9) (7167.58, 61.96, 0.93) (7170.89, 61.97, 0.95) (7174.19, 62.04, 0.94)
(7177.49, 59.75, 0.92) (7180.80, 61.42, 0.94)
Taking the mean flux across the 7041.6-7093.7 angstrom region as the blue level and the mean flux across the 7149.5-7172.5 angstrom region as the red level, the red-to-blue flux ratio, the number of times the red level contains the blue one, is 0.980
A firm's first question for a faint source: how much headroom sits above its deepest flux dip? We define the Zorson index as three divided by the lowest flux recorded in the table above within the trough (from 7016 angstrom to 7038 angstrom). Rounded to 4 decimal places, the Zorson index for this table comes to 0.0501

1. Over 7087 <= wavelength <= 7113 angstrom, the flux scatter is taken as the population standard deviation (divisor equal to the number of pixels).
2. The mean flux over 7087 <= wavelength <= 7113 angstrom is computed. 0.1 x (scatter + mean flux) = 6.29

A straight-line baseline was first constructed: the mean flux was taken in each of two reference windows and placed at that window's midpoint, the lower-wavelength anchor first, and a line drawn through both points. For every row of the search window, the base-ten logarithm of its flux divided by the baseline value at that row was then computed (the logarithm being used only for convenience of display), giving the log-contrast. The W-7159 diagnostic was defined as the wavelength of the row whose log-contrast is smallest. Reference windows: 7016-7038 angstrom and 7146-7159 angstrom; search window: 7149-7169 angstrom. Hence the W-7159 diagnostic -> 7164.28 angstrom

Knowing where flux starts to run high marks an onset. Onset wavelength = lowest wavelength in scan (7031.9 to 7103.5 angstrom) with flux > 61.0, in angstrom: 7033.52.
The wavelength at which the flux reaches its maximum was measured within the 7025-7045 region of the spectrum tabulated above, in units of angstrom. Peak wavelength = 7043.25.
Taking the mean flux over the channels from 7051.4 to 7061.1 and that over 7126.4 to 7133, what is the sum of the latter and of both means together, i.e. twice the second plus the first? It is 180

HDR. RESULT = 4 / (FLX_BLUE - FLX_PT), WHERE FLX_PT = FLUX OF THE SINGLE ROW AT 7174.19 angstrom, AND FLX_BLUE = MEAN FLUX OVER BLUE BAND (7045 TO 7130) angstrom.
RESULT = -13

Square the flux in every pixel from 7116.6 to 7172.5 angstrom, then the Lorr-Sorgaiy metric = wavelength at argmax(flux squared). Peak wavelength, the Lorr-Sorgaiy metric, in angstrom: 7157.69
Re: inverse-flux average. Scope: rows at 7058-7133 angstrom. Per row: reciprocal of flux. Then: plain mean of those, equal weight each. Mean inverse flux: 0.0163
